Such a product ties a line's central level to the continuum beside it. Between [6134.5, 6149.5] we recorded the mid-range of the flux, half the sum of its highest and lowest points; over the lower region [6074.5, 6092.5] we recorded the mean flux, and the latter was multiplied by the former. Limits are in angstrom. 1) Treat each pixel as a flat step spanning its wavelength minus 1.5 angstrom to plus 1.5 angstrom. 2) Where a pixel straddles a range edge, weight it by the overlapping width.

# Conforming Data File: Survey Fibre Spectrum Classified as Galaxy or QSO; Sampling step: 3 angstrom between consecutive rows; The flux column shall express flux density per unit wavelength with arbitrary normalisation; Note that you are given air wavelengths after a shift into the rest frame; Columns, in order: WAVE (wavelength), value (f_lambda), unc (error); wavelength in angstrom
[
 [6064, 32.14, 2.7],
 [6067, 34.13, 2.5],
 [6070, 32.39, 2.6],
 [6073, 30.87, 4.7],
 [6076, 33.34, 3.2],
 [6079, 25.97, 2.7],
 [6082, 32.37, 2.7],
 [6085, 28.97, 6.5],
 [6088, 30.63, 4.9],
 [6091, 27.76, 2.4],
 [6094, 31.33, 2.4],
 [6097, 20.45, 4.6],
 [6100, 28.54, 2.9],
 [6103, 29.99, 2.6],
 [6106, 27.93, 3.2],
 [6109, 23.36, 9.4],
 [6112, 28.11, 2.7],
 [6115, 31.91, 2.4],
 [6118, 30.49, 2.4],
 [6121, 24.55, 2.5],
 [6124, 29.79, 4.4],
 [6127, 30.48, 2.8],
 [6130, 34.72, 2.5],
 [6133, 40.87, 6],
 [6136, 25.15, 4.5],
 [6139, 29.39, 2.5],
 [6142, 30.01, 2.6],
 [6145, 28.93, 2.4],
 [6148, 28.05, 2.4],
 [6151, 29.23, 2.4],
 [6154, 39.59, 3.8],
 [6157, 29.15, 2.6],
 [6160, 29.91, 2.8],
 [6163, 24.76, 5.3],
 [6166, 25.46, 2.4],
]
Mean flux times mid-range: 823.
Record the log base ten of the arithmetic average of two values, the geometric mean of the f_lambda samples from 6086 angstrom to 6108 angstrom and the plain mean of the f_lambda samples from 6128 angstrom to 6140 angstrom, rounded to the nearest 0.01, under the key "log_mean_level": 1.48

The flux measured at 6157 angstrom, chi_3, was 29.15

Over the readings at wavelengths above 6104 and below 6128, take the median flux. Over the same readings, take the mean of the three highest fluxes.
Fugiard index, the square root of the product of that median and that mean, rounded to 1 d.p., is 29.9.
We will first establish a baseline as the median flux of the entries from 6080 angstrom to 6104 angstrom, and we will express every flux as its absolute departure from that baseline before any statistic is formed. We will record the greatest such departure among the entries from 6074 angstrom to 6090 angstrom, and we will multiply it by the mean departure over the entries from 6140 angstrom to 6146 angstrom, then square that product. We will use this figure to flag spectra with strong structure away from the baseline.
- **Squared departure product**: 4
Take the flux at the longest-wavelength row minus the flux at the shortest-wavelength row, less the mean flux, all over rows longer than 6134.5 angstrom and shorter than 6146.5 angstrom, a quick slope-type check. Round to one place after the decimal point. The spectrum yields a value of -24.6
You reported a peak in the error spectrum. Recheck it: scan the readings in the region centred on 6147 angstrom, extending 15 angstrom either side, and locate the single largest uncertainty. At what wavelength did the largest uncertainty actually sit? 6133 angstrom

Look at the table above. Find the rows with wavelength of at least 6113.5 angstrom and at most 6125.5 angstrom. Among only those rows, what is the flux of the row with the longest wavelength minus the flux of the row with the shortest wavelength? -2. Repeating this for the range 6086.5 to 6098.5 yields -10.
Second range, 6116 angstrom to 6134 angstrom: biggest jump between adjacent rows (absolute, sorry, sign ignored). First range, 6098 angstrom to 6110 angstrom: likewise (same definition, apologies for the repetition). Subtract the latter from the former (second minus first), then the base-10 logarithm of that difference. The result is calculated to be 0.20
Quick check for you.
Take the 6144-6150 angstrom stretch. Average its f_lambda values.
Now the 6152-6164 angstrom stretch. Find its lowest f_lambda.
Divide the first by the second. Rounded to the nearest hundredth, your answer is 1.15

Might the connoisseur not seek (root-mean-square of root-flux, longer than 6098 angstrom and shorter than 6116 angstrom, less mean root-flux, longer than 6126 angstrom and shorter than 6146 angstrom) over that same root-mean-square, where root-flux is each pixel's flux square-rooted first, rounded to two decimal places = -0.05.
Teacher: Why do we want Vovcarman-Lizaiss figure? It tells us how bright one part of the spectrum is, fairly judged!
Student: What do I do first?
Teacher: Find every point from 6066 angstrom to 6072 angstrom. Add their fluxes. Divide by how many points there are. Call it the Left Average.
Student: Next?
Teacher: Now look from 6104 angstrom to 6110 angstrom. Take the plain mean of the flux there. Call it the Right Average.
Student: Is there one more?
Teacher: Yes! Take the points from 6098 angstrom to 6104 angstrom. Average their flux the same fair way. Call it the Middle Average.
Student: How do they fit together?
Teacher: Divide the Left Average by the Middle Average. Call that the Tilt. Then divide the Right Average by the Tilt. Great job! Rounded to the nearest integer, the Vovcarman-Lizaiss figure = 23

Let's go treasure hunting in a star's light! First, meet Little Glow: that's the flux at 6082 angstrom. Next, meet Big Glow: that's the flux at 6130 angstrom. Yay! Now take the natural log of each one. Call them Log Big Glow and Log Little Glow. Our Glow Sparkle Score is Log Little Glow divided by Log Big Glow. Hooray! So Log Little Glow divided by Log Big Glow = 0.98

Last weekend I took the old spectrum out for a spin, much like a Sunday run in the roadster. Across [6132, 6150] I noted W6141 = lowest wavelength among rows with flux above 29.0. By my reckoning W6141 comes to 6133 angstrom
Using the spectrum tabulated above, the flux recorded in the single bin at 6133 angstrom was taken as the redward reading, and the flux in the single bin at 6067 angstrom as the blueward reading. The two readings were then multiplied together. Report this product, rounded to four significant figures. 1395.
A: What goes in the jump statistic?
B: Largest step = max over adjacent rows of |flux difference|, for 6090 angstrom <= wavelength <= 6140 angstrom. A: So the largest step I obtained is 15.7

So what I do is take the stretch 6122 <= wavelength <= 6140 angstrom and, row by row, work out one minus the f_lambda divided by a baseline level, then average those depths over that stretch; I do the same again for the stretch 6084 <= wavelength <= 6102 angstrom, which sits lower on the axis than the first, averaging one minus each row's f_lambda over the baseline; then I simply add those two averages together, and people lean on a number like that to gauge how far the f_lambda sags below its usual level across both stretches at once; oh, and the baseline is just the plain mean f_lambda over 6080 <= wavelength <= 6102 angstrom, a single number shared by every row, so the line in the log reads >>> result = -0.09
